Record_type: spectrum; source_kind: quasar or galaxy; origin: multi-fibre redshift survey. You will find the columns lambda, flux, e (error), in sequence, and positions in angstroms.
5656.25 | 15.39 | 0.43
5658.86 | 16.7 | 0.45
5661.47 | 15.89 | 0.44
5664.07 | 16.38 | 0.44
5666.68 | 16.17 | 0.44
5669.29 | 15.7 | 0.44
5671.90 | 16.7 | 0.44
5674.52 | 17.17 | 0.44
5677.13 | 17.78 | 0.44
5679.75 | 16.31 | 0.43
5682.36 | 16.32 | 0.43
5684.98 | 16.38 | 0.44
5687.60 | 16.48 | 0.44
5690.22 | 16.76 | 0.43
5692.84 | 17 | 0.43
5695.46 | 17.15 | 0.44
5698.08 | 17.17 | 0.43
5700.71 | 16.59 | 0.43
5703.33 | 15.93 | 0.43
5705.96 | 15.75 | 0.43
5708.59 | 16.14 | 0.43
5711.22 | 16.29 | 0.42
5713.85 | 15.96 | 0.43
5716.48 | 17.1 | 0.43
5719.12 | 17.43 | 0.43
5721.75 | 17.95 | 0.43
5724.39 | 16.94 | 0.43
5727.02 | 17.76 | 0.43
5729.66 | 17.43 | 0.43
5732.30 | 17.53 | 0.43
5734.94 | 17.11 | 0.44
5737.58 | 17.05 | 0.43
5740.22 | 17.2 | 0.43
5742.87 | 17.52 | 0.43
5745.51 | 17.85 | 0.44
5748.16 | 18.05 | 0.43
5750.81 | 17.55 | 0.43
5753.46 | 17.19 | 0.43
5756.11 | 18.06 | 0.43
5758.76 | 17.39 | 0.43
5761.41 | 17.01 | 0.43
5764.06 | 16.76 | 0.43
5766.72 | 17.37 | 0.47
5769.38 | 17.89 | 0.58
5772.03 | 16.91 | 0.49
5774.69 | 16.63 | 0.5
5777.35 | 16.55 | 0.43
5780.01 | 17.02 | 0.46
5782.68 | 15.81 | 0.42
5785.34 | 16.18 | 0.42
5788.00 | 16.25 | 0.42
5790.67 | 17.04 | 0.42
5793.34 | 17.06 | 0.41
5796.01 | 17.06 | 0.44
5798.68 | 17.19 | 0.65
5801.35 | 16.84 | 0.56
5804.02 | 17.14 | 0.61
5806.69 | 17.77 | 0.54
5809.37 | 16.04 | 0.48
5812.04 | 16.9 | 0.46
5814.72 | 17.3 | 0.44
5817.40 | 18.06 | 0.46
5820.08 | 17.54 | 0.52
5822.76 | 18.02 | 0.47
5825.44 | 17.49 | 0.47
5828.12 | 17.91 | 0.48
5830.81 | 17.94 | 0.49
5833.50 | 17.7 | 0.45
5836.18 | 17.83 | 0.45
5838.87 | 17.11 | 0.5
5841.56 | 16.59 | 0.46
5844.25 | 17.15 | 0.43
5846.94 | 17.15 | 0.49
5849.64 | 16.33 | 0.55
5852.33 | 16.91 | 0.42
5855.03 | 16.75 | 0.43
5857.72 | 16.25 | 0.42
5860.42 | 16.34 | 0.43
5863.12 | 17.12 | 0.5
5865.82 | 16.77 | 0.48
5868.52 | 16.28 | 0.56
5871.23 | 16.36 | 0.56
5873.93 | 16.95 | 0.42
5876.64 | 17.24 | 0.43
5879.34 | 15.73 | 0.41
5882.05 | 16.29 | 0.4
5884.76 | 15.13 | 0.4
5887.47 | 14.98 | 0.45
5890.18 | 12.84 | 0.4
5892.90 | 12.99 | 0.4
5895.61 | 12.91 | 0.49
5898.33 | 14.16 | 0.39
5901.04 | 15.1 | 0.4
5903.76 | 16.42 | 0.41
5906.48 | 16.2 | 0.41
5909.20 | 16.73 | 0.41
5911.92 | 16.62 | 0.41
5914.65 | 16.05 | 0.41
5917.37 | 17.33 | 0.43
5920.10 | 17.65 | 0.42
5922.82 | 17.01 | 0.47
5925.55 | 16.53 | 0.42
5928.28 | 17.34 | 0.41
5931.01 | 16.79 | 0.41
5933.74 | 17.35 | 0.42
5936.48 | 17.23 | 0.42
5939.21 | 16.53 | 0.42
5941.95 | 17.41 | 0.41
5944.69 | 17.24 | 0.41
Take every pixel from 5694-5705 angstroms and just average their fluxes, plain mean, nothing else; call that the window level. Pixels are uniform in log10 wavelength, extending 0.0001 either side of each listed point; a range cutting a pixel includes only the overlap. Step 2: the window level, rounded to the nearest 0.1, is 16.7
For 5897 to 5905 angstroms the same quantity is 15.2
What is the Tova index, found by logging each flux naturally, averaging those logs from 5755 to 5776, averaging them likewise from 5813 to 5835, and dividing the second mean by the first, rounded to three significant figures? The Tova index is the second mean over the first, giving 1.01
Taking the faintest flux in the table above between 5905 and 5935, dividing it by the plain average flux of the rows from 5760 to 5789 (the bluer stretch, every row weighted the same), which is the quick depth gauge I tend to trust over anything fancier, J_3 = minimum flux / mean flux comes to 0.96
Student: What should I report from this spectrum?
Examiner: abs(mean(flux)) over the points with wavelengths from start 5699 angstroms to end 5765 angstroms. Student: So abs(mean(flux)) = 17.1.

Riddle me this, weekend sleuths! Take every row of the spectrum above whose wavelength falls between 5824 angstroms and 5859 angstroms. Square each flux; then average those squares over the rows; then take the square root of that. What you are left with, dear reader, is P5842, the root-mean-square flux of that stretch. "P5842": 17.2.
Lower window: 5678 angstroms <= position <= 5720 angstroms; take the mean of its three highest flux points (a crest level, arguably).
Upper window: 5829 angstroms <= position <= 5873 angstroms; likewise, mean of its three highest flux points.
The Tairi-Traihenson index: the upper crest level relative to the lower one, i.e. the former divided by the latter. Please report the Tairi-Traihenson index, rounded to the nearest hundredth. 1.03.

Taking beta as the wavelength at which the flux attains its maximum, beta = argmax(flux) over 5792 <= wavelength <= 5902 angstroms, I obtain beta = 5817.40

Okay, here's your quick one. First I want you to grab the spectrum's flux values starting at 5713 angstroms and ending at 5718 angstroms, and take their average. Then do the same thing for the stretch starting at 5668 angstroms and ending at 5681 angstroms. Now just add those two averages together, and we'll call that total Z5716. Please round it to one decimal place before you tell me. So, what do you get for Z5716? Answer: 33.3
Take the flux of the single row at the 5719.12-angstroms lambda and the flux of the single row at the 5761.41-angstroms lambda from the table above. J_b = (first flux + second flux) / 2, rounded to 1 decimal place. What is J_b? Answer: 17.2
